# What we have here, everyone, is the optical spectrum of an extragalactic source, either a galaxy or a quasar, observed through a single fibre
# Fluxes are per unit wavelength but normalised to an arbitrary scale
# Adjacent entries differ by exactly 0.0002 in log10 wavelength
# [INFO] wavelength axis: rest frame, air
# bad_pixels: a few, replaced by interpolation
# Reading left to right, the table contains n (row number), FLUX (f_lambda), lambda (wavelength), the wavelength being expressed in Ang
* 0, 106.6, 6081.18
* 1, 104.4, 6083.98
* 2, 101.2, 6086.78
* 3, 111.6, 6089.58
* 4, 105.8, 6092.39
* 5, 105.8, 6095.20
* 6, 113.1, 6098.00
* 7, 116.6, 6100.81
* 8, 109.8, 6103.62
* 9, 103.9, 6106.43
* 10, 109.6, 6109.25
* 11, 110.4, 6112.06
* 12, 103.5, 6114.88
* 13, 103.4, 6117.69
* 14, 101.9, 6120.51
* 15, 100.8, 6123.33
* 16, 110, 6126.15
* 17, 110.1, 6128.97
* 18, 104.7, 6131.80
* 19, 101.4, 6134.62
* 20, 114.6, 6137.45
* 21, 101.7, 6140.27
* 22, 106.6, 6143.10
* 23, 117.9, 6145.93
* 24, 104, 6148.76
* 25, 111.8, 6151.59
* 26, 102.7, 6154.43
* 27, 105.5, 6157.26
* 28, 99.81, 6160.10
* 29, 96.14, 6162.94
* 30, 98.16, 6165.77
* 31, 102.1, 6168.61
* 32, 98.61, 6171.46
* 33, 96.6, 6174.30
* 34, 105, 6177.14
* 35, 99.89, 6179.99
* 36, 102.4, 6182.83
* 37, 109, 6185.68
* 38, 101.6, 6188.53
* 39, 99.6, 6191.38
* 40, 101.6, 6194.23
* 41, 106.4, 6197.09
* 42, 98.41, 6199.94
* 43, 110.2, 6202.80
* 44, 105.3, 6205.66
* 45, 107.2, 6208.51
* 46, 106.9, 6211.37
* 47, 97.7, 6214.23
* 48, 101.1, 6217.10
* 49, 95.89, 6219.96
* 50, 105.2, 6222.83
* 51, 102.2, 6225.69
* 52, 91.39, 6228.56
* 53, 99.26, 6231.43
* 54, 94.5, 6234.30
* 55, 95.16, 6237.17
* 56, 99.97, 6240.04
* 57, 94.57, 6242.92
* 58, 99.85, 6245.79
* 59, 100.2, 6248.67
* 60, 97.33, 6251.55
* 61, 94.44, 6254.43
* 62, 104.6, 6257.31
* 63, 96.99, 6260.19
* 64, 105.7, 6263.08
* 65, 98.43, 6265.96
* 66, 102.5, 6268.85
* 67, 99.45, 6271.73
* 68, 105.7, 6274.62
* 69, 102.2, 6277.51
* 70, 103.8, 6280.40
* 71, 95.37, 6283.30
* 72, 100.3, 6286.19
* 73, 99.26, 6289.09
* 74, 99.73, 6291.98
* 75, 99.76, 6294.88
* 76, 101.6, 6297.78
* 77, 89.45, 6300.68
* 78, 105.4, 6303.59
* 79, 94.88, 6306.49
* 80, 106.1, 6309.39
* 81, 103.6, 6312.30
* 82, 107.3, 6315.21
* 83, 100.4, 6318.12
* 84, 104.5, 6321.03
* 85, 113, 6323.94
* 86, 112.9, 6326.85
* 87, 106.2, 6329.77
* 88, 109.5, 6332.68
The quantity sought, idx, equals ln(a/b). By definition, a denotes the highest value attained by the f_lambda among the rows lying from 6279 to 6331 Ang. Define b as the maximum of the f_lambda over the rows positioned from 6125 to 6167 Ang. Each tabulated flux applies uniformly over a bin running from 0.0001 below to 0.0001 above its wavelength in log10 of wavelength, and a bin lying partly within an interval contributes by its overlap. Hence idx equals -0.04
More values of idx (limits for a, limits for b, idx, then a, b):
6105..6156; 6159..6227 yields 0.07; 117.9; 110.2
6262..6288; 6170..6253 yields -0.04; 105.7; 110.2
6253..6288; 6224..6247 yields 0.03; 105.7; 102.2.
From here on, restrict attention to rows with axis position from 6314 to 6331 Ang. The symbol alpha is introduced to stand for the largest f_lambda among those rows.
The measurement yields 113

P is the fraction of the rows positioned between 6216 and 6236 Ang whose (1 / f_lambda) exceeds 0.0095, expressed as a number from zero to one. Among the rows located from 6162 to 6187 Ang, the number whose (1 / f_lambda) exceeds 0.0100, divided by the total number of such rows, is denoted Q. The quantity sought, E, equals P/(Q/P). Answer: 1.8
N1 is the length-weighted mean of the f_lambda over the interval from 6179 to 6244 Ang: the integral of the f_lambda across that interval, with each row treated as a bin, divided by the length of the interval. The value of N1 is 101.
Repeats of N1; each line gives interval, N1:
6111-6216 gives 104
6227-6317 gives 100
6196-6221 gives 103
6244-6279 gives 101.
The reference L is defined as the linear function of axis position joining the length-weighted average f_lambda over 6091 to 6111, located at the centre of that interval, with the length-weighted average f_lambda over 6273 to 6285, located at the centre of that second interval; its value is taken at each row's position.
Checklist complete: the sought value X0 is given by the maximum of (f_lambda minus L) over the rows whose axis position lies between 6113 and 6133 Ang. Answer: 2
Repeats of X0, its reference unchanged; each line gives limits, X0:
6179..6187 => 3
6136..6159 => 11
